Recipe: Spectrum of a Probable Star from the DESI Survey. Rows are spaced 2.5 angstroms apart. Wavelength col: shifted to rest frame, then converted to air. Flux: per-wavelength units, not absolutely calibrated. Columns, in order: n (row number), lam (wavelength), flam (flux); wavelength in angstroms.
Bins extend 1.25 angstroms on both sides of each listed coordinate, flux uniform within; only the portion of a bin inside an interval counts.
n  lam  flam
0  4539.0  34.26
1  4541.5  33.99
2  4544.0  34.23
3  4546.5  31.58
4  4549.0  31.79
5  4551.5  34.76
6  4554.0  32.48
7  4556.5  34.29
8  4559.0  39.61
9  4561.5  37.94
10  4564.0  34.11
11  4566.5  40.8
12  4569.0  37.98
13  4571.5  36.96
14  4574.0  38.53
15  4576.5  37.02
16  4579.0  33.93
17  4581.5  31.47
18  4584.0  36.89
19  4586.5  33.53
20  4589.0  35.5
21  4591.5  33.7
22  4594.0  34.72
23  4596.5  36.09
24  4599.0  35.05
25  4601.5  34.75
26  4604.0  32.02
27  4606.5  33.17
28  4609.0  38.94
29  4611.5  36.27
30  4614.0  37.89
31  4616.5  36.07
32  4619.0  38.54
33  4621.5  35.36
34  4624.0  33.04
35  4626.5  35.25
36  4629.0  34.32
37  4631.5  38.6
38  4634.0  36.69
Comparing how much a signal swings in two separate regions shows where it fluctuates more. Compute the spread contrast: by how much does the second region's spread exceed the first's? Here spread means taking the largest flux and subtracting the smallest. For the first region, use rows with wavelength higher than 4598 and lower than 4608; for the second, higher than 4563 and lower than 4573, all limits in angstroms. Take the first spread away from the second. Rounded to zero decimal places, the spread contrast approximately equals 4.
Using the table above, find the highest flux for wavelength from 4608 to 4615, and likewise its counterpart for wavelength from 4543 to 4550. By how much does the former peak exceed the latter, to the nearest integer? 5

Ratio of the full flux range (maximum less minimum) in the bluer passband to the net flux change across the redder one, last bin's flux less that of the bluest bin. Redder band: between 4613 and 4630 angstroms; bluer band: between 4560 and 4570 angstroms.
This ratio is -1.9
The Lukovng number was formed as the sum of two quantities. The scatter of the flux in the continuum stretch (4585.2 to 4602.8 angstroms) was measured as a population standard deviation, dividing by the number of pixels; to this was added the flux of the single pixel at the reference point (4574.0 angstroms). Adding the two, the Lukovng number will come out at 39.4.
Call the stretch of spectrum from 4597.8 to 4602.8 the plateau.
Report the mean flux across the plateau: 34.9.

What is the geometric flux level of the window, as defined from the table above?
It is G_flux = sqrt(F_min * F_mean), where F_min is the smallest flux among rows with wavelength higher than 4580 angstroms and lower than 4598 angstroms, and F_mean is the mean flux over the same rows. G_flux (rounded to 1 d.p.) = 33.0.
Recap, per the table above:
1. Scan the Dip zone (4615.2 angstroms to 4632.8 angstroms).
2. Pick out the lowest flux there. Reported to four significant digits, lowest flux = 33.04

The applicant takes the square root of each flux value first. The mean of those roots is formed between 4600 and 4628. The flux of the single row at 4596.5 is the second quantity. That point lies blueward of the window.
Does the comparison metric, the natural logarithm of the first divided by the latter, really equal -1.80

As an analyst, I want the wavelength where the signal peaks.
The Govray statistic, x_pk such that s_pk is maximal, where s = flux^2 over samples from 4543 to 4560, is 4559.0 angstroms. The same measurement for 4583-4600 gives 4584.0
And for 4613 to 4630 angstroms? 4619.0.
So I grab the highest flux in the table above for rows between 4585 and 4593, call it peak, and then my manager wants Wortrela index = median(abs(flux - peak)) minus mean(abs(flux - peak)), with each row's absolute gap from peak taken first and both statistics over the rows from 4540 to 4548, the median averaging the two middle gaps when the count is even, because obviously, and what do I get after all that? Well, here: -0.7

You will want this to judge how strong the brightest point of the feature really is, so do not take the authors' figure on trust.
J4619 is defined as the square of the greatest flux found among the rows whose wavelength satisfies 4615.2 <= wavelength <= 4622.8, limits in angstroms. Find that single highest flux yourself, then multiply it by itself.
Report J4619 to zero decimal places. 1485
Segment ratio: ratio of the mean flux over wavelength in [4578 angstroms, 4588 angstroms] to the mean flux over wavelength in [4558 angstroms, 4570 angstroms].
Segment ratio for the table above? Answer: 0.89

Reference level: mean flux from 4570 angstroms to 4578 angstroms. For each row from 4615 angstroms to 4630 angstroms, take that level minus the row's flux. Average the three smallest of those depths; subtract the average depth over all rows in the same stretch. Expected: -1.2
